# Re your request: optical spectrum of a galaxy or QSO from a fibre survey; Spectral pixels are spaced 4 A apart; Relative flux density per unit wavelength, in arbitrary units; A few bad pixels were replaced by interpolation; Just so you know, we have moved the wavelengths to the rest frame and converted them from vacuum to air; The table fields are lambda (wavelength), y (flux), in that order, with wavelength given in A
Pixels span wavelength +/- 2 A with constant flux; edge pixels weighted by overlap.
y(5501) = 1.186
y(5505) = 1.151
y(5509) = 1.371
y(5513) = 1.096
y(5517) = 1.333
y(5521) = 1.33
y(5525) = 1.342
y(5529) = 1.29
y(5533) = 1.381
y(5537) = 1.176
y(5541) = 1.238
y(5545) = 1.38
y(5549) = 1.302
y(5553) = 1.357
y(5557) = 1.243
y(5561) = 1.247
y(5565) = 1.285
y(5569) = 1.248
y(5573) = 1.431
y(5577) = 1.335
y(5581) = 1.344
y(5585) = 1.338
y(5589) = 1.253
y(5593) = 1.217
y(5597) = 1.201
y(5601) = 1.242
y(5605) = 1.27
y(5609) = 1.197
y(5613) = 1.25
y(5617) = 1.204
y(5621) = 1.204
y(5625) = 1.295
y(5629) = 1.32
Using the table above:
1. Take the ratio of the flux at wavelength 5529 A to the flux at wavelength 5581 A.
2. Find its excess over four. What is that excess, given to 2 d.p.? -3.04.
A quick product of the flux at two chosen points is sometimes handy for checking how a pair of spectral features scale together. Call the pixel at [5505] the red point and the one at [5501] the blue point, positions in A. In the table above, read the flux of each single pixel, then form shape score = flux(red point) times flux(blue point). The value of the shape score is 1.37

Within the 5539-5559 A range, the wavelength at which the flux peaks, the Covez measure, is 5545 A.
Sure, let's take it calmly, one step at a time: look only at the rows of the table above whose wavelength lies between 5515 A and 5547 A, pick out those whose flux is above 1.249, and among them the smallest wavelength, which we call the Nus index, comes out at 5517 A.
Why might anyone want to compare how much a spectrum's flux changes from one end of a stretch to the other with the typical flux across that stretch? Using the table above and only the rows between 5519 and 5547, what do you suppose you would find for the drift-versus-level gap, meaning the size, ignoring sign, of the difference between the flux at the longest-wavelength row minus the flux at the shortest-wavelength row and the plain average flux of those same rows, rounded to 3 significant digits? 1.26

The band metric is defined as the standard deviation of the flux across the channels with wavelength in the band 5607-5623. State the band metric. 0.02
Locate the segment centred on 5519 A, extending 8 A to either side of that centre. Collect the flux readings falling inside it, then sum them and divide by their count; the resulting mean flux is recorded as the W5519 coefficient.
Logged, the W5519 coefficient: 1.28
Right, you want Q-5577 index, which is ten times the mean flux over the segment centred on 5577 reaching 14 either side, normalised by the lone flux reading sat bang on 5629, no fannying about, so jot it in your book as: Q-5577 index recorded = 10.0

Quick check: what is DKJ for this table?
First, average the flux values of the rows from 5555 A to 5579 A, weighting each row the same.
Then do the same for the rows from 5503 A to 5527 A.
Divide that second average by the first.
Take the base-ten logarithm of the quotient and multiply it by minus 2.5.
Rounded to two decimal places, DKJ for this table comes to 0.02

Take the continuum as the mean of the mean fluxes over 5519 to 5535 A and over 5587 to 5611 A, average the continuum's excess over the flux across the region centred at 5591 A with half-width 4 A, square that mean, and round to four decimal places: 0.0023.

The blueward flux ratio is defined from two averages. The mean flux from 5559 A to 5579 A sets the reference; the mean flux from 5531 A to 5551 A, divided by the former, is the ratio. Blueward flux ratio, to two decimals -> 0.99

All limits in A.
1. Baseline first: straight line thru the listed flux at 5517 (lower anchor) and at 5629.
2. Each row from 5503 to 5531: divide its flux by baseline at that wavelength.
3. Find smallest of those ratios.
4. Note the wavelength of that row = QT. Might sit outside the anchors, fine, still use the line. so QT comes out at 5513 A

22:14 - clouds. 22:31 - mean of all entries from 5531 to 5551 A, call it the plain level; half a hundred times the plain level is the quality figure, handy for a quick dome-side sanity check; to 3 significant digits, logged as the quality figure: 64.8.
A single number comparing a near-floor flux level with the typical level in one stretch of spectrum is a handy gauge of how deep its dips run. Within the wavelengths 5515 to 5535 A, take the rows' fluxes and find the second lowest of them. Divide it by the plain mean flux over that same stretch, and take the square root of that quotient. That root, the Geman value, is 0.998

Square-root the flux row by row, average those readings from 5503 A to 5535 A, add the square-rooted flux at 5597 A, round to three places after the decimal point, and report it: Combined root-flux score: 2.229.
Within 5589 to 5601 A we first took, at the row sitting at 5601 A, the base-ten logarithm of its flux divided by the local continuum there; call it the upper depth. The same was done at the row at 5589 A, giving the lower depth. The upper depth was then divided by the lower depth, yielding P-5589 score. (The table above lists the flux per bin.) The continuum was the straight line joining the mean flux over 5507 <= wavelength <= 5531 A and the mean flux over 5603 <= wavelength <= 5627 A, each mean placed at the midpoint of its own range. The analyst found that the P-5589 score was -3.3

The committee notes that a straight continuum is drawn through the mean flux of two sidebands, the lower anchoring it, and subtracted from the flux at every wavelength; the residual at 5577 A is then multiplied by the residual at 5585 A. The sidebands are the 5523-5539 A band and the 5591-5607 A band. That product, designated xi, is 0.0075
